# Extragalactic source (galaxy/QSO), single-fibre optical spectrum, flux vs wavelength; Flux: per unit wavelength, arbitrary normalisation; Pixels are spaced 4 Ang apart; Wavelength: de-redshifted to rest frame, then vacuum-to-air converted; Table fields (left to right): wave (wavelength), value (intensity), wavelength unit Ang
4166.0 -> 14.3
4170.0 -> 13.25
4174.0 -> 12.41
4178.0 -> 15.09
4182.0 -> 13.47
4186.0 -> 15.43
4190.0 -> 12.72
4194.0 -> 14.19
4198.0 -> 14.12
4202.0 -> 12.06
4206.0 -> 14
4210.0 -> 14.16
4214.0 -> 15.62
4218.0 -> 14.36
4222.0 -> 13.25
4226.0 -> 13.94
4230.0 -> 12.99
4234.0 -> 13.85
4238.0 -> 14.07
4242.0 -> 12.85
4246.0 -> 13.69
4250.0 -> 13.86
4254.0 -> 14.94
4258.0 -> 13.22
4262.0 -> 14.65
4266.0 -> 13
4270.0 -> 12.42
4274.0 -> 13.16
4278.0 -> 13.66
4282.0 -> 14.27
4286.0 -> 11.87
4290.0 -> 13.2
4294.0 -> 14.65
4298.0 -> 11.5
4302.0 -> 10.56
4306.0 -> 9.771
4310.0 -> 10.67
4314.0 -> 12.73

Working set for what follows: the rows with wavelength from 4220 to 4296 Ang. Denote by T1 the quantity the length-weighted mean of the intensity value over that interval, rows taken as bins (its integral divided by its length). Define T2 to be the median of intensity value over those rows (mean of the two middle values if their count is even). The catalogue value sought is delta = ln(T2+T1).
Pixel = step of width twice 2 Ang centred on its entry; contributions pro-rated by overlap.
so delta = 3.30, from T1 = 13.6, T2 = 13.7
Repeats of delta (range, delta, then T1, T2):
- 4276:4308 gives 3.22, 12.4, 12.5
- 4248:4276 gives 3.29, 13.6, 13.2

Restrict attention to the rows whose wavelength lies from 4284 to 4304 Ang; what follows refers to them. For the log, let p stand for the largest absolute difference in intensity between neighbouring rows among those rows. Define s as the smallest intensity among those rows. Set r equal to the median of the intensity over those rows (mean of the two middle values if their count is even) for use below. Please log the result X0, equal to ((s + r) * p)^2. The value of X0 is 4992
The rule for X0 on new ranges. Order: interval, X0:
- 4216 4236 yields 888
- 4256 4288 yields 3617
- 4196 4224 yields 2909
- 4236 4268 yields 2097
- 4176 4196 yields 5318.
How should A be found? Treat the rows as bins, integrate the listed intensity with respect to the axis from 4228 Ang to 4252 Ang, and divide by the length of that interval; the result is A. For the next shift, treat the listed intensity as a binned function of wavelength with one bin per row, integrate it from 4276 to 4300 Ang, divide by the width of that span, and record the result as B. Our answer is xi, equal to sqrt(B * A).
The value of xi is 13.4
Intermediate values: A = 13.6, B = 13.2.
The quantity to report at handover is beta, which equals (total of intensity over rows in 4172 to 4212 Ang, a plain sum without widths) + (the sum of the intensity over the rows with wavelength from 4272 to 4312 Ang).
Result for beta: 261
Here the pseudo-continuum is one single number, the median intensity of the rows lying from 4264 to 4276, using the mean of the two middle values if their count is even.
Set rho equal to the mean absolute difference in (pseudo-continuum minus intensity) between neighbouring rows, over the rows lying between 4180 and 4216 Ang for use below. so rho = 1.48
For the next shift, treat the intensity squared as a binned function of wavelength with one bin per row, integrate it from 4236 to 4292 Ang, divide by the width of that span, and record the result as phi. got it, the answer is 183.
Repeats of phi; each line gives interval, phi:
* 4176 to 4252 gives 193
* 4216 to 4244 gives 186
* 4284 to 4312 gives 140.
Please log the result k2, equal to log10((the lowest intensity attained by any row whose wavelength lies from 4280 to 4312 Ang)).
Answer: 0.99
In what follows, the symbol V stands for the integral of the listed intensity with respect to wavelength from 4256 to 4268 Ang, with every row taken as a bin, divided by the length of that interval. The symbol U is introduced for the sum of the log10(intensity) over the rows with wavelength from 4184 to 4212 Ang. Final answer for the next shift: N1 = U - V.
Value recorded -5.7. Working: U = 8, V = 13.6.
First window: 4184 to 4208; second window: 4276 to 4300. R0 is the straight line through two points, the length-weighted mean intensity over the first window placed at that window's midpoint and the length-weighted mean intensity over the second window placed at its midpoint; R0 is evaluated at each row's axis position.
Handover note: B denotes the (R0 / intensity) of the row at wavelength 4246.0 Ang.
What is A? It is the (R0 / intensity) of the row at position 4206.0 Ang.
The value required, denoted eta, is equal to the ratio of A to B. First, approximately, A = 0.98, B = 0.982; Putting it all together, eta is 1.00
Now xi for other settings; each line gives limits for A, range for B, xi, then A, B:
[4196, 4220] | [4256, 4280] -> 13.7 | 14.1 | 13.4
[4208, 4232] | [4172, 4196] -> 14.0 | 14.1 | 13.9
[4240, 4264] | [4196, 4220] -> 14.0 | 13.9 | 14.1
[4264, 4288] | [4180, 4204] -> 13.4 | 13.1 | 13.7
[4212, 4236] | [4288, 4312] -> 12.8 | 14.0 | 11.7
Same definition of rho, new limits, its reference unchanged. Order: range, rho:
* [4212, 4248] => 0.89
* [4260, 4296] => 1.16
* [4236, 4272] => 1.09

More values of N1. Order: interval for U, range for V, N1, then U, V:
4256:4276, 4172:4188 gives -8.5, 6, 14.1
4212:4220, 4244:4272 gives -11.3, 2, 13.7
